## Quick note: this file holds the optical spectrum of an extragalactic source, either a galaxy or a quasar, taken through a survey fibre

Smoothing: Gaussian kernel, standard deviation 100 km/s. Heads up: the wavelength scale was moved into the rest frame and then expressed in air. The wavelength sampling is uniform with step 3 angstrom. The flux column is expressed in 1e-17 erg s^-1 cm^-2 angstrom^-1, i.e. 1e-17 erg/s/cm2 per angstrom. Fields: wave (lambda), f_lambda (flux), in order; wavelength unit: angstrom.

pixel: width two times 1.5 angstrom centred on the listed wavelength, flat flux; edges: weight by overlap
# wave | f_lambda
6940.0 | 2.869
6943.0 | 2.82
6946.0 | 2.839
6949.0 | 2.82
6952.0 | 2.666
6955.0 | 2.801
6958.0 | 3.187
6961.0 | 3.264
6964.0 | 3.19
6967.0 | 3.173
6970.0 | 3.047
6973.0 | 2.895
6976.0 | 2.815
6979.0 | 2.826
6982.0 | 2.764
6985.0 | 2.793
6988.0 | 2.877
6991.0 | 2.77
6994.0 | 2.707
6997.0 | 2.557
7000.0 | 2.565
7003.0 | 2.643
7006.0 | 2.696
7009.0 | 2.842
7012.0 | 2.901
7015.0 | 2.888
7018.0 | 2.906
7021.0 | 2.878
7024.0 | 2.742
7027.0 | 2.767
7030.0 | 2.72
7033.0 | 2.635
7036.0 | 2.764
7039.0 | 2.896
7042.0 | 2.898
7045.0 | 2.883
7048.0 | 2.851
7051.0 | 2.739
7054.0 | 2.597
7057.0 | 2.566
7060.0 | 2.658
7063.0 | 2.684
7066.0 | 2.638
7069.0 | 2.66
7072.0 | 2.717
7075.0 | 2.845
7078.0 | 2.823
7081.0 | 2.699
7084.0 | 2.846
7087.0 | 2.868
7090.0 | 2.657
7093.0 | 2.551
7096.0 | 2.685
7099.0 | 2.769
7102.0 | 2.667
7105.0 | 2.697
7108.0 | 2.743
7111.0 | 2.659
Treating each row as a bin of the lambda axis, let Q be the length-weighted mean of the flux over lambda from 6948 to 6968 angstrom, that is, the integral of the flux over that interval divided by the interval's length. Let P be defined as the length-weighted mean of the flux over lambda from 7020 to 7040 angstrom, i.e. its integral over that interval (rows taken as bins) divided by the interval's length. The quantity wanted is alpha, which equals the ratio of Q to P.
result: 1.09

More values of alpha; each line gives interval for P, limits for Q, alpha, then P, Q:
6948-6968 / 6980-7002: 0.90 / 3.02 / 2.72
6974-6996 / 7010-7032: 1.01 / 2.79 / 2.82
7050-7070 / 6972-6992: 1.07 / 2.65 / 2.82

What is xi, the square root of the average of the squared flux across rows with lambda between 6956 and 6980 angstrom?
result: 3.05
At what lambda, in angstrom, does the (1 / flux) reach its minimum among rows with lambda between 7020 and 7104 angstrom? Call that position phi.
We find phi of 7042.0 angstrom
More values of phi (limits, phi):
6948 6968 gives 6961.0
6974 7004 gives 6988.0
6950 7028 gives 6961.0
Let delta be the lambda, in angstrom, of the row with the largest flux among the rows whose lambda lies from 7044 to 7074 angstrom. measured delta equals 7045.0 angstrom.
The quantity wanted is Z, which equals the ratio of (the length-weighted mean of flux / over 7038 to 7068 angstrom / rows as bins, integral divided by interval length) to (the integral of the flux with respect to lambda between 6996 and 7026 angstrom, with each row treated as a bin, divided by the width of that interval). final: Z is 0.99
